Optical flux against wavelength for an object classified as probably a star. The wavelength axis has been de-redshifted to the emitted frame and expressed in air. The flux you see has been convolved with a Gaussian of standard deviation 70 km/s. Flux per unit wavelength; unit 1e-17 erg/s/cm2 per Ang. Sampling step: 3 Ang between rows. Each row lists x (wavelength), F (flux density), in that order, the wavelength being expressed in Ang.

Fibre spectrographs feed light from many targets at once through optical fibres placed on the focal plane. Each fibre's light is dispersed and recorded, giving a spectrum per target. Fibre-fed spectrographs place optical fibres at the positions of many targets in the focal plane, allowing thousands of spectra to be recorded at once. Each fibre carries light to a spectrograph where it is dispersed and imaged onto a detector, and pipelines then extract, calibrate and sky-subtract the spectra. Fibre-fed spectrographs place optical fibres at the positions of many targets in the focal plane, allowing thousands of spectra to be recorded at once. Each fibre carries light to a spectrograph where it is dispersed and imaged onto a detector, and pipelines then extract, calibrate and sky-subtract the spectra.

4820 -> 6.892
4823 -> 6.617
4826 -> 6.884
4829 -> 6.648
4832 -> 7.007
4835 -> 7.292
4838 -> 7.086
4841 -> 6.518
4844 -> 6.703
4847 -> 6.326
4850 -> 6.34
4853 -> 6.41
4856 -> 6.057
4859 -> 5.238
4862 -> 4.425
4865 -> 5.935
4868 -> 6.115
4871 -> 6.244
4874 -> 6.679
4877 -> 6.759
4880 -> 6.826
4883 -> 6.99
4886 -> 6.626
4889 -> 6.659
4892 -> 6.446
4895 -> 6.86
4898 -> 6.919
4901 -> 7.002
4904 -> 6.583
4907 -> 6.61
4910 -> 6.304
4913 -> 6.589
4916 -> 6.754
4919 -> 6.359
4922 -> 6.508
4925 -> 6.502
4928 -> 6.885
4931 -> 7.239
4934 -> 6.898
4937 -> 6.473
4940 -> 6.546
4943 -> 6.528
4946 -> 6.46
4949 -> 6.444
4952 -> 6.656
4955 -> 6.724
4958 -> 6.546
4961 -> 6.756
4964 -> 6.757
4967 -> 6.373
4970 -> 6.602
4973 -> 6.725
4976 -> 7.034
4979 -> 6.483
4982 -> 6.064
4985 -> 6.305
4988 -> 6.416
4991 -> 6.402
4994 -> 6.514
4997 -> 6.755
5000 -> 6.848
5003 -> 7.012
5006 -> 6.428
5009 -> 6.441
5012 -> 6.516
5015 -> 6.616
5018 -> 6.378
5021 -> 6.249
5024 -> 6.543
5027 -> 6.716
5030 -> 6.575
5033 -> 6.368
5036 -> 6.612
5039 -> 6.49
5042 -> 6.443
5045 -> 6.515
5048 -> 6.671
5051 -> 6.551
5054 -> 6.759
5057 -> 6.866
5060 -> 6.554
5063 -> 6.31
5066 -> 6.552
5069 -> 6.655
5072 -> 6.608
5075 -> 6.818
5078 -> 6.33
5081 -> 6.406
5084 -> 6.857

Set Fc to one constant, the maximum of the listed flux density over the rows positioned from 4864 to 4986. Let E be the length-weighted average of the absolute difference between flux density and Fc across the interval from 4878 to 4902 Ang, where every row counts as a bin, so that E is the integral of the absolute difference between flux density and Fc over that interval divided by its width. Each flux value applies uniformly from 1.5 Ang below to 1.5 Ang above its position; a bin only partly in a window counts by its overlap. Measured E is 0.45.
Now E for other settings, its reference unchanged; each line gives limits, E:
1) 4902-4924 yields 0.70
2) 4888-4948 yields 0.58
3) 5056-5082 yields 0.68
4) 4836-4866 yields 1.11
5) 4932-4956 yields 0.64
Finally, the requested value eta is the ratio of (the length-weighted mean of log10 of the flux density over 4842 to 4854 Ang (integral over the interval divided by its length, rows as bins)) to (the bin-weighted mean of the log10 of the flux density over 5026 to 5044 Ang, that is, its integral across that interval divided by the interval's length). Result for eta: 0.99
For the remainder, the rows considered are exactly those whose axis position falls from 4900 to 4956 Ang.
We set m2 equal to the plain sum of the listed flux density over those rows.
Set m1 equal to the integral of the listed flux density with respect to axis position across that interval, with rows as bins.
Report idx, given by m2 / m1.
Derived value 0.339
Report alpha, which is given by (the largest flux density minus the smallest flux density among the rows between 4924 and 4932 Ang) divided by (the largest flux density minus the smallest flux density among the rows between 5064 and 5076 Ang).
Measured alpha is 2.8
